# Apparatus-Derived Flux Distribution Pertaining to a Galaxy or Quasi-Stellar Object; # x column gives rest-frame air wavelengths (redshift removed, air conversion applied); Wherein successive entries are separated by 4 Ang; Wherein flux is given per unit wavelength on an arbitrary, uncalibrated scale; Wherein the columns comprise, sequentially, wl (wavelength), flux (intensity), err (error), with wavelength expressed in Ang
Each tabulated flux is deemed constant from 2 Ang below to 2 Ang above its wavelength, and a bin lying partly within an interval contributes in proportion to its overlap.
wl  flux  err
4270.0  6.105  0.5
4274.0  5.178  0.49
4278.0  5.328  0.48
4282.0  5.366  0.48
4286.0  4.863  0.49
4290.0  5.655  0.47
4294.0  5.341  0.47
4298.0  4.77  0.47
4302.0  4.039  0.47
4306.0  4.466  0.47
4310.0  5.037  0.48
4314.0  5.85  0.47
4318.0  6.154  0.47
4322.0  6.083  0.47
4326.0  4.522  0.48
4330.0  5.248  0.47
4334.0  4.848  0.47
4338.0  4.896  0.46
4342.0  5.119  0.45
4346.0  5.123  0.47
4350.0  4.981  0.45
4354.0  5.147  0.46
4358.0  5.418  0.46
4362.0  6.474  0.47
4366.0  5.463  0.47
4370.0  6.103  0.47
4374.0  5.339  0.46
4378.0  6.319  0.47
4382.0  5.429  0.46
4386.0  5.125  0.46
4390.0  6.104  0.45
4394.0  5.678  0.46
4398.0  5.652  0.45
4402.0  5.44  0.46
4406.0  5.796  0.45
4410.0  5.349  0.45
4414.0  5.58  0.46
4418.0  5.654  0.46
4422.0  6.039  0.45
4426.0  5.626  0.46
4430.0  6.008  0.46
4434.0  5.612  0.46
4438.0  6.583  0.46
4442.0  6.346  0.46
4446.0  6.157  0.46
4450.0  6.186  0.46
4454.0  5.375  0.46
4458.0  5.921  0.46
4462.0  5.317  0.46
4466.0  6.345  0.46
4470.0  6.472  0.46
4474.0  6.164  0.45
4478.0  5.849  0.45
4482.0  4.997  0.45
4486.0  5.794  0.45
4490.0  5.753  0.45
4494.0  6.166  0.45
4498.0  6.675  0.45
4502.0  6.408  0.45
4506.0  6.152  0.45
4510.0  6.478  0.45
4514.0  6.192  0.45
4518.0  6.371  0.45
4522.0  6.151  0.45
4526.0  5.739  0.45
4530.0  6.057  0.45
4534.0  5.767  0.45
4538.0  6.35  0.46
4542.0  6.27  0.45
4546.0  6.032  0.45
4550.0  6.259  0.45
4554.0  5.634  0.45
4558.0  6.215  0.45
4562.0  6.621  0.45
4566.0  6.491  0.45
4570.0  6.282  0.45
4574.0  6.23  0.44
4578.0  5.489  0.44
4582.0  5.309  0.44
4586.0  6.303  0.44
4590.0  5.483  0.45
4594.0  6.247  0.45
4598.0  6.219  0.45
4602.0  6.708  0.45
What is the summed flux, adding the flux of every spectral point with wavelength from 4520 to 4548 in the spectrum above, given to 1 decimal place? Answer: 42.4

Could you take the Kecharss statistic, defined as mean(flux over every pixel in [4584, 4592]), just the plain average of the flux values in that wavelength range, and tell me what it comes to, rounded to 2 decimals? 5.89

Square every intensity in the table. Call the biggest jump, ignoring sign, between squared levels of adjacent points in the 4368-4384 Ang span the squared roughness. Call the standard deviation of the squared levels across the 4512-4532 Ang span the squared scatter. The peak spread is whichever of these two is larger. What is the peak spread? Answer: 11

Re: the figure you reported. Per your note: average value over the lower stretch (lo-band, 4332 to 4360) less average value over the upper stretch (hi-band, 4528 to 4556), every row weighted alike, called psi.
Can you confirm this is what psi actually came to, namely -1.0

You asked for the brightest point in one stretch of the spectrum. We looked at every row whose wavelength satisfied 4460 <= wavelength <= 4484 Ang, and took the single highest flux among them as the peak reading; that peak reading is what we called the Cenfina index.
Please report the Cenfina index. 6.472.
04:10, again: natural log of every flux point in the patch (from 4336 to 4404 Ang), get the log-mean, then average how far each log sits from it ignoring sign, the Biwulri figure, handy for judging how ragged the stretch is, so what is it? 0.067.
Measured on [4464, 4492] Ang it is 0.061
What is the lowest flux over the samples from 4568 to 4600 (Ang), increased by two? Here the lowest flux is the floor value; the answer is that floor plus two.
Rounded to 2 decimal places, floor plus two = 7.31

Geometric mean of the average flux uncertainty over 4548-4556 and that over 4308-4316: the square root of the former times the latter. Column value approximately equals 0.462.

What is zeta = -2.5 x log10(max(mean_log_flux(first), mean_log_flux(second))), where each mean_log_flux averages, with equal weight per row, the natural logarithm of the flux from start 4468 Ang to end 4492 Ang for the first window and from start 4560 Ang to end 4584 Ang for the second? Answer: -0.638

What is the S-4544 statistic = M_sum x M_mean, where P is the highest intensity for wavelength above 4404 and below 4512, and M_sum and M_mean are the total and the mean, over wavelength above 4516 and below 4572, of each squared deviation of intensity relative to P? 2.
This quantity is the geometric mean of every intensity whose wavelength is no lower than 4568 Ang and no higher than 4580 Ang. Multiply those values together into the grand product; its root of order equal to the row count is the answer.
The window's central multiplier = 5.99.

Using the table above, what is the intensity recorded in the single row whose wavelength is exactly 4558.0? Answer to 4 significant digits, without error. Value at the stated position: 6.215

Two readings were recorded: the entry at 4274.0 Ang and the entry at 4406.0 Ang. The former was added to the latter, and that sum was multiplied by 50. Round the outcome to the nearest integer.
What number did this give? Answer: 549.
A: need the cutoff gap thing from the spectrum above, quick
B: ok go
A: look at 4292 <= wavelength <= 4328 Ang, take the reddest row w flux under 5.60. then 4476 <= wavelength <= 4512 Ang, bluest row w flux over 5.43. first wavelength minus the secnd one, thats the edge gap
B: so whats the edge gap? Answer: -152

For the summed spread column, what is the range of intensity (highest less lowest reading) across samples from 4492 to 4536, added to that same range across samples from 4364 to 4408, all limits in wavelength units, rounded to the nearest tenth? 2.1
